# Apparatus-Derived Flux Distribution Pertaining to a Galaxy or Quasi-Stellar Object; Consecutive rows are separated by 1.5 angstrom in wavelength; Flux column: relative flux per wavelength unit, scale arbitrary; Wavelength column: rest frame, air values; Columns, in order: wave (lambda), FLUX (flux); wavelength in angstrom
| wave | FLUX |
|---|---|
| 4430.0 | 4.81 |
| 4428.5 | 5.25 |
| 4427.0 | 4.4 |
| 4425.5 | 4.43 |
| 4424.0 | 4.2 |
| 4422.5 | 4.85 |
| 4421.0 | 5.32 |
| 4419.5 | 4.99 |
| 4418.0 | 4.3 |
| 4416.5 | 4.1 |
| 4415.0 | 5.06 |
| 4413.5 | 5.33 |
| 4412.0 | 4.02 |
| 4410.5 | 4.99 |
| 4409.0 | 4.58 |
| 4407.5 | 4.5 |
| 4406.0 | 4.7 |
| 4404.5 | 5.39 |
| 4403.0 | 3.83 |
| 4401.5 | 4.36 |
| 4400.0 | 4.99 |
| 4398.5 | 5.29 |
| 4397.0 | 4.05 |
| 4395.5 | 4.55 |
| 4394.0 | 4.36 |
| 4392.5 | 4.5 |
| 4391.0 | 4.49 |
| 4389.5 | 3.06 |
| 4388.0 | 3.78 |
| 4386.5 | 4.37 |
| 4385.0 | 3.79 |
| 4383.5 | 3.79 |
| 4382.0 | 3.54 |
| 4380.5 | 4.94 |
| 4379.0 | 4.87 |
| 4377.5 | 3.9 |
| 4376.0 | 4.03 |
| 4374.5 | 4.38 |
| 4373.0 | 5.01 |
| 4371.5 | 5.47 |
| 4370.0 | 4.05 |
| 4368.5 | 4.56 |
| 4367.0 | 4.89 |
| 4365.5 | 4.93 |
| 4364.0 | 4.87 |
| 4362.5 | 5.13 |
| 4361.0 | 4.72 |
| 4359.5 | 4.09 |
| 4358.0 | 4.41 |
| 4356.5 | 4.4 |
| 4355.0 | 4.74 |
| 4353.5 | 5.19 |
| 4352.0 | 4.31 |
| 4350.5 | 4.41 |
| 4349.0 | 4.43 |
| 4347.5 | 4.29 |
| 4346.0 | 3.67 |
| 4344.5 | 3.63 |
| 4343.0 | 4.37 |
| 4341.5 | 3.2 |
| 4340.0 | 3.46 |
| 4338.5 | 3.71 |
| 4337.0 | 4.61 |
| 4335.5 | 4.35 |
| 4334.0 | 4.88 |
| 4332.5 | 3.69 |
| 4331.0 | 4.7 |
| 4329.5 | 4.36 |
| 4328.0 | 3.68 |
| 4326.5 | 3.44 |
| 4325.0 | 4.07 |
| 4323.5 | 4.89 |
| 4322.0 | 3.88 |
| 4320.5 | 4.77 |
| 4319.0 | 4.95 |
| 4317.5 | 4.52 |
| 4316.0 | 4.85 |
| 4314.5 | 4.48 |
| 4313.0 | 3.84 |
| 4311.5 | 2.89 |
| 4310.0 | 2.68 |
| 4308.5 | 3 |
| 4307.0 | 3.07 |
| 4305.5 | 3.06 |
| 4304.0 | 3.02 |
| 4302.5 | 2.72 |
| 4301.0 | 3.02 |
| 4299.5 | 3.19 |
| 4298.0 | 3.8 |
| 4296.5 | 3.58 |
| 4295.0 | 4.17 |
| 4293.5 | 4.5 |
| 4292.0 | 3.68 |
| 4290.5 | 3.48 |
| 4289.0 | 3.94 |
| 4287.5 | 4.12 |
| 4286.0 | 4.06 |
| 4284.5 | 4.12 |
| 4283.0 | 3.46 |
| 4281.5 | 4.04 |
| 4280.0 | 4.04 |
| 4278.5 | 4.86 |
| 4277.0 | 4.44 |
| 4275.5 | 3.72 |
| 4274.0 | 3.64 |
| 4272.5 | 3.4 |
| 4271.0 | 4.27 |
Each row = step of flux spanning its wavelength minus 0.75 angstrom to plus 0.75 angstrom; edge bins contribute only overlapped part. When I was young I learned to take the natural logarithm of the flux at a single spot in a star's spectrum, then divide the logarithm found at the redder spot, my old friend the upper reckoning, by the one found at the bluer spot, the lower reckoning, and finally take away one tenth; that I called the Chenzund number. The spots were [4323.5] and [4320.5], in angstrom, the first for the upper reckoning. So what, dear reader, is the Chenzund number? 0.92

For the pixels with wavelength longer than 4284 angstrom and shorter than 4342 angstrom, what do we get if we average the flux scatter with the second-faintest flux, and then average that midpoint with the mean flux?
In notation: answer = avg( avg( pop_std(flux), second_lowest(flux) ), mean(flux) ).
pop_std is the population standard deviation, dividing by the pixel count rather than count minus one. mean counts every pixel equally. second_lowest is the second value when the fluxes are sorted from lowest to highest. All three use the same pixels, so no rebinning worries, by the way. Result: 2.77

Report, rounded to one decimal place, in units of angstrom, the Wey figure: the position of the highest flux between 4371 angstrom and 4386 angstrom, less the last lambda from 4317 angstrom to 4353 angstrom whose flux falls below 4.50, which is 19.5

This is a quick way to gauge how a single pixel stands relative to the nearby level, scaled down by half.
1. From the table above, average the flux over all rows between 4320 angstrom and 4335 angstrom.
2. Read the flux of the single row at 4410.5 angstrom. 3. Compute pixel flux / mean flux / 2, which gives 0.59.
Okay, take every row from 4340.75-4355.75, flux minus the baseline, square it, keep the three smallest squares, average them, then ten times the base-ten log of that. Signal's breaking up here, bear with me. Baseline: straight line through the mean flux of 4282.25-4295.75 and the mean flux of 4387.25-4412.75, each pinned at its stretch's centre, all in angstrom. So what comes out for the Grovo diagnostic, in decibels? -18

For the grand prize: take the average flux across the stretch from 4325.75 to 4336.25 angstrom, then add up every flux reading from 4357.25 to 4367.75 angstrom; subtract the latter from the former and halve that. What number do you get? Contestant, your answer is -14.4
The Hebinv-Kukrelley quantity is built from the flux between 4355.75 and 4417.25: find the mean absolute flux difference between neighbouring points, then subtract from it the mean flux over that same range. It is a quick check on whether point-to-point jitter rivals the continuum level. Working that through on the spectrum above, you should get -3.95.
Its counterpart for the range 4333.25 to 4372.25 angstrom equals -3.99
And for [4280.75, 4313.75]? -3.18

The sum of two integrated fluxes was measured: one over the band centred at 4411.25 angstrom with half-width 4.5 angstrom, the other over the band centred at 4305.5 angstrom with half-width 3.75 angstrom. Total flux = 65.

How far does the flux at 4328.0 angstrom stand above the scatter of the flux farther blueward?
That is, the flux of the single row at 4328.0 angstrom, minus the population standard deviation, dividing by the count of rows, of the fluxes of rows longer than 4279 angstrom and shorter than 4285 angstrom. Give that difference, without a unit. 3.4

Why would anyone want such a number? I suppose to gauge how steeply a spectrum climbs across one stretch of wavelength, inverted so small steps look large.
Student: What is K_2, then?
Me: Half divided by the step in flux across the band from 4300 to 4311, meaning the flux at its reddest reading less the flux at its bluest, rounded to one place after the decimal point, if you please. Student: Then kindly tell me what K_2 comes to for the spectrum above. -1.5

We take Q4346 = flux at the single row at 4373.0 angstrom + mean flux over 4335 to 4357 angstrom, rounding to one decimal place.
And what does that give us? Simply 9.2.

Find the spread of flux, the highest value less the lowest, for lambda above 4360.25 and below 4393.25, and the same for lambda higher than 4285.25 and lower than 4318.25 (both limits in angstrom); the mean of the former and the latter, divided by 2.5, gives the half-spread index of 0.92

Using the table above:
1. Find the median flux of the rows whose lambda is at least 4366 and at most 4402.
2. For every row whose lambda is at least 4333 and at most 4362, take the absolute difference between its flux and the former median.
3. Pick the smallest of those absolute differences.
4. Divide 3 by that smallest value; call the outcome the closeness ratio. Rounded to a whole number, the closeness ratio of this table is 600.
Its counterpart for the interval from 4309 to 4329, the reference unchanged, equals 29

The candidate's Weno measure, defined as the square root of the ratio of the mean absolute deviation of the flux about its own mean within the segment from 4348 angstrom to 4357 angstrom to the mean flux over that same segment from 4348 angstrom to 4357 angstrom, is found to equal 0.24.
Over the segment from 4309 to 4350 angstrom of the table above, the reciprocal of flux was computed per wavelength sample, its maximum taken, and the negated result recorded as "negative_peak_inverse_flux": -0.373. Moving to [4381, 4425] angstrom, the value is -0.327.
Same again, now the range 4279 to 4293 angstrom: -0.289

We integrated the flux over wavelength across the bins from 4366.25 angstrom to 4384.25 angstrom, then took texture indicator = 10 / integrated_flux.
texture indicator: 0.125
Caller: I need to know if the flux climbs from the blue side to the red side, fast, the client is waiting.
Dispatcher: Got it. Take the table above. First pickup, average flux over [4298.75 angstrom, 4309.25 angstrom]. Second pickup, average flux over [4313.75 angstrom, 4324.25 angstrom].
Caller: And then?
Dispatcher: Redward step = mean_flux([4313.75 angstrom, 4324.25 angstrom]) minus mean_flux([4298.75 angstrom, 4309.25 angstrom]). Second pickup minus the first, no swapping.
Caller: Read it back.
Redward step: 1.6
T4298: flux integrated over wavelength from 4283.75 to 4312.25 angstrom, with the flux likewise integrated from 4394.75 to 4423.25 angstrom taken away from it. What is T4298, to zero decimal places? -35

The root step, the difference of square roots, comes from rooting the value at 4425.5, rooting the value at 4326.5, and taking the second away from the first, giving 0.25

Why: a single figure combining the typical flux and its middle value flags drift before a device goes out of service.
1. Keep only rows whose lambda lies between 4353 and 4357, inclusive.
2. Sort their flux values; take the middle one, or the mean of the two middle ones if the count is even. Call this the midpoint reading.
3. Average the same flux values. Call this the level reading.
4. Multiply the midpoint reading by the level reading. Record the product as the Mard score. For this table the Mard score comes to 22.6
